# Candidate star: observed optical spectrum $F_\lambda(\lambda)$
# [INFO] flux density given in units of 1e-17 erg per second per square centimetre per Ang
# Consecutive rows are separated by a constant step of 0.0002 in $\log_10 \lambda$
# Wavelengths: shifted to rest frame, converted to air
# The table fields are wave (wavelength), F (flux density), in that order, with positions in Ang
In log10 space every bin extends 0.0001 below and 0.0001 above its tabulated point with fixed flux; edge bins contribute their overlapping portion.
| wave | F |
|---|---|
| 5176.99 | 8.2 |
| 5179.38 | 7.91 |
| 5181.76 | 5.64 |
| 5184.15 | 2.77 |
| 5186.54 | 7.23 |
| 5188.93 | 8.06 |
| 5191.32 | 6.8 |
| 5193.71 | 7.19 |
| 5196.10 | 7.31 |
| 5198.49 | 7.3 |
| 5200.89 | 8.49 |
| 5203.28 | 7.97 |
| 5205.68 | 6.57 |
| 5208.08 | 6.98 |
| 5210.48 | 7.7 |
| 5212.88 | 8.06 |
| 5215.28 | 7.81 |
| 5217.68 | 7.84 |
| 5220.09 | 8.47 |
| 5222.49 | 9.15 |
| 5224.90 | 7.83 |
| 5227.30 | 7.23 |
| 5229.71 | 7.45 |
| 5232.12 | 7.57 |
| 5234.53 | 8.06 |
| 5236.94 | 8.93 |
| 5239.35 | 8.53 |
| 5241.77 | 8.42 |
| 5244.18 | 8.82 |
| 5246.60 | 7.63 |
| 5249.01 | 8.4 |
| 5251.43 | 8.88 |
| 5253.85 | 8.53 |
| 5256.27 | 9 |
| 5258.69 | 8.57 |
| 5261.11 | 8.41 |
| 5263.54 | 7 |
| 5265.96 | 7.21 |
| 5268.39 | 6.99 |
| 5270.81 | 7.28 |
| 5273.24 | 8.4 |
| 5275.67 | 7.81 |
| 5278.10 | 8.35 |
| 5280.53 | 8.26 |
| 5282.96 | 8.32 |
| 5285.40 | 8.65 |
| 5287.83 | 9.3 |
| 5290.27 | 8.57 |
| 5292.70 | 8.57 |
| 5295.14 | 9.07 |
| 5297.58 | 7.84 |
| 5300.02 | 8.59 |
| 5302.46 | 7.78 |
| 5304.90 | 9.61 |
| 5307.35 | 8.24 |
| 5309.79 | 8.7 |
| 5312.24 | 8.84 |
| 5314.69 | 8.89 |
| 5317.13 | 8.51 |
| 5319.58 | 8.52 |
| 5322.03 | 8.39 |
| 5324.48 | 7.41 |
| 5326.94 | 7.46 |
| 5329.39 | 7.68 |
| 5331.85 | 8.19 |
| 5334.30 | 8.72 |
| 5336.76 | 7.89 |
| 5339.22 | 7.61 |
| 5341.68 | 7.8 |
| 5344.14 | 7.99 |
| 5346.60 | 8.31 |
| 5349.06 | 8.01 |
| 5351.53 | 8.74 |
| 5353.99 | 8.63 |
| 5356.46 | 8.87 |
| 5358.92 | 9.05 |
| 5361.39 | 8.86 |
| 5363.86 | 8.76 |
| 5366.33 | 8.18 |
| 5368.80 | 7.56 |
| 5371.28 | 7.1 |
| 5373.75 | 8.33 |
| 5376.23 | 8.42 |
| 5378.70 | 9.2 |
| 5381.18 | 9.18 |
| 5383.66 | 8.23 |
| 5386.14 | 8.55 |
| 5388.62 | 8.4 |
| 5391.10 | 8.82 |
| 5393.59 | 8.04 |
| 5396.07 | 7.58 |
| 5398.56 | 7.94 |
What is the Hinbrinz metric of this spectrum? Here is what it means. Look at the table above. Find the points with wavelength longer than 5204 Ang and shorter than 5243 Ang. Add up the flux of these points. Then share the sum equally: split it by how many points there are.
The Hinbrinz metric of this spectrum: 7.91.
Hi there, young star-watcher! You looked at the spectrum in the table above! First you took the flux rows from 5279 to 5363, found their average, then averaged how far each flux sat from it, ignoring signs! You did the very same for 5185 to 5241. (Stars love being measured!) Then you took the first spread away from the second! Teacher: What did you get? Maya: 0.094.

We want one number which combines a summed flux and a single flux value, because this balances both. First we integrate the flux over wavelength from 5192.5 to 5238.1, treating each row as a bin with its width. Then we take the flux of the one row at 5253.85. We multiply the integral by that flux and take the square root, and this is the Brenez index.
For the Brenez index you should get 55.0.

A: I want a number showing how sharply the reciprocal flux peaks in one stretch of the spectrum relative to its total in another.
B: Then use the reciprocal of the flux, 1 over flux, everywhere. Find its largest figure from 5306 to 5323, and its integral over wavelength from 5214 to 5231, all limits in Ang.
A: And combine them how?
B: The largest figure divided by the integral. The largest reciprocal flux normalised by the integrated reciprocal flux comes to 0.057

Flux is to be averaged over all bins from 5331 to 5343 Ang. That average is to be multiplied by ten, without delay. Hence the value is 80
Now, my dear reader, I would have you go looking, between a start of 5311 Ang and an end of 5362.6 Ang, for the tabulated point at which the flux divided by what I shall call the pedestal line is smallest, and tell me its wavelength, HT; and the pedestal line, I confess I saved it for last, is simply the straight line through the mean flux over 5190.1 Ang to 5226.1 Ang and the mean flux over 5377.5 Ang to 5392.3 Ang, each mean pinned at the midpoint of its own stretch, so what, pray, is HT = 5324.48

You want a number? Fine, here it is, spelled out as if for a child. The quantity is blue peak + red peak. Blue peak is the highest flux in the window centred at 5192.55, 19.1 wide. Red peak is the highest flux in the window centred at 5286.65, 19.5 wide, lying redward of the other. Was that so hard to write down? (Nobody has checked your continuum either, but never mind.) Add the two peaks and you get 17.8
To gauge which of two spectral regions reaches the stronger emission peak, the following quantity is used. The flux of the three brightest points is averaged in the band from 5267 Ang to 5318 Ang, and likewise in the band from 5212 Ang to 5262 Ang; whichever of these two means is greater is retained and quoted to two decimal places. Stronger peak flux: 9.33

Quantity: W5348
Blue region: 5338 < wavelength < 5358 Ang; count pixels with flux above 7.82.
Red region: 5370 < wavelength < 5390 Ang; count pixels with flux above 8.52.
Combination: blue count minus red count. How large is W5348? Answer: 3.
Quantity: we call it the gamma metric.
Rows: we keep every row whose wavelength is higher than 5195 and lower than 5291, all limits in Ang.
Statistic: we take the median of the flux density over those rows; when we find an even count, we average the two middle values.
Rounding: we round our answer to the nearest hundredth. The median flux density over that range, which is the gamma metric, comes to 8.16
